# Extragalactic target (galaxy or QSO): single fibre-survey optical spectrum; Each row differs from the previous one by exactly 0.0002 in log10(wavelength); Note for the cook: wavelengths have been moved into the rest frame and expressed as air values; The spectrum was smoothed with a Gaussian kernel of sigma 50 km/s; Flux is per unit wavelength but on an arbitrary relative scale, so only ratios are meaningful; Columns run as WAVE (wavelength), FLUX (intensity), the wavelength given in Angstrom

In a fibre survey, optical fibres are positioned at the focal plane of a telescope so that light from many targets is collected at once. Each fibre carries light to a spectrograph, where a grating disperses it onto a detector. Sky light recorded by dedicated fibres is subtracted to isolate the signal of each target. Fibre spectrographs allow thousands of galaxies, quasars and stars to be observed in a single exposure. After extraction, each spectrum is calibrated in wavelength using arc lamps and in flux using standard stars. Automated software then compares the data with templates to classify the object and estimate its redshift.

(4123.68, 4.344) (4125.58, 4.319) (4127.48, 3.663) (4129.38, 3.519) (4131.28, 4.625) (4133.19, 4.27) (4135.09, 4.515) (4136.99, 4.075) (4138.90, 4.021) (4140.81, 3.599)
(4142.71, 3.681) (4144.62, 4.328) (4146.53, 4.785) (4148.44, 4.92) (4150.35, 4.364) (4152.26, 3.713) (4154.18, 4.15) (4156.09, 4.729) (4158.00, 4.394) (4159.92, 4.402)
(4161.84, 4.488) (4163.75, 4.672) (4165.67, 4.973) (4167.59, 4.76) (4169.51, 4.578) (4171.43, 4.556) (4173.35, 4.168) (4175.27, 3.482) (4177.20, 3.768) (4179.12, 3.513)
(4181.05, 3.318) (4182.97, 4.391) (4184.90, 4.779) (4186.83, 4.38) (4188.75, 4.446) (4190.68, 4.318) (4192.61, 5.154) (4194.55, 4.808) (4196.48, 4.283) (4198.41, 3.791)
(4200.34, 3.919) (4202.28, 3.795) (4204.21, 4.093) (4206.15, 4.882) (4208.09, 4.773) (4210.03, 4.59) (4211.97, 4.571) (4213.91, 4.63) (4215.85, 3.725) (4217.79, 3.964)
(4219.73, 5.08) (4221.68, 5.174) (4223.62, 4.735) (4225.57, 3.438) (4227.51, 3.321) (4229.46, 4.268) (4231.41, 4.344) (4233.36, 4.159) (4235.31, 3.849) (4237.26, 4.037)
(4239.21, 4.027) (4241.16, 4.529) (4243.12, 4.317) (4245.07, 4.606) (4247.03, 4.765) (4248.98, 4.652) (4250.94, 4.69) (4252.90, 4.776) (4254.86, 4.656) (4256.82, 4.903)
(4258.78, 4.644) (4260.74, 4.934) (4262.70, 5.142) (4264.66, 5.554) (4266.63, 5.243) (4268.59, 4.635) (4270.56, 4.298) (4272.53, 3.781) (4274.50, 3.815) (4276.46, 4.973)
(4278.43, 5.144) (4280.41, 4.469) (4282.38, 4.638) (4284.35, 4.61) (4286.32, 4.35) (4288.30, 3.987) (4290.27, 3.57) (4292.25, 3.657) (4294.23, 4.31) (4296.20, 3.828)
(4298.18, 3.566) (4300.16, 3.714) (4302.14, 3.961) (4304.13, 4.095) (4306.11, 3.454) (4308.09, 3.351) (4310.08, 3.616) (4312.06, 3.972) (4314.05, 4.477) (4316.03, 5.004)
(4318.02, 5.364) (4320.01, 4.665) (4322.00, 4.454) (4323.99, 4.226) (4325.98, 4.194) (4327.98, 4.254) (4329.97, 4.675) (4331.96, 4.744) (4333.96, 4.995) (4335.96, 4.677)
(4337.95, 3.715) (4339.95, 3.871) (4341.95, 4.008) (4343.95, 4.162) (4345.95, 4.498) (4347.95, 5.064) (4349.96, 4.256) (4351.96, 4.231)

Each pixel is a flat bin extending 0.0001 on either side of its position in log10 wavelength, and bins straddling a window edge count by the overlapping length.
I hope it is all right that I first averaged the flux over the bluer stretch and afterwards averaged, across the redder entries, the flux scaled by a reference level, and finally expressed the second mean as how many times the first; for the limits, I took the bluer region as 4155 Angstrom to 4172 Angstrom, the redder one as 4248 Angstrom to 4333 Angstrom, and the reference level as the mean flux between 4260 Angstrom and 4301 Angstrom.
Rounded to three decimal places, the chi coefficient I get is 0.217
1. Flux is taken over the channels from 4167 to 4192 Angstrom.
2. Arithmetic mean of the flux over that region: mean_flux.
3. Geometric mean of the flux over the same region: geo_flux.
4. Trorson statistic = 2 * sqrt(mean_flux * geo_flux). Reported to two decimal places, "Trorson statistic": 8.35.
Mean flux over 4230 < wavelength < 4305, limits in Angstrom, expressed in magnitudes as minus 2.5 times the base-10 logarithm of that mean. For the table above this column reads -1.61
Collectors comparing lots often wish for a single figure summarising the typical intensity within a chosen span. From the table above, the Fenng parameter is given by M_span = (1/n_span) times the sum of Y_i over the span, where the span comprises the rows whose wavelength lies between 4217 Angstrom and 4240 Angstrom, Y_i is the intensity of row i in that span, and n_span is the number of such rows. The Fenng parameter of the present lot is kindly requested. 4.20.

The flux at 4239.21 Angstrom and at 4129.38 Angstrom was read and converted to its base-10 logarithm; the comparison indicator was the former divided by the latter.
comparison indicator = 1.11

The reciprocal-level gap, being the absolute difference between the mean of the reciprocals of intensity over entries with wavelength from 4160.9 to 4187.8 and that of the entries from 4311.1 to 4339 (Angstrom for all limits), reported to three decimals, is 0.015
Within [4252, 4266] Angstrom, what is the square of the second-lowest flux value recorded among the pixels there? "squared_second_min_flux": 21.7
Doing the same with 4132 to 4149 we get 13.5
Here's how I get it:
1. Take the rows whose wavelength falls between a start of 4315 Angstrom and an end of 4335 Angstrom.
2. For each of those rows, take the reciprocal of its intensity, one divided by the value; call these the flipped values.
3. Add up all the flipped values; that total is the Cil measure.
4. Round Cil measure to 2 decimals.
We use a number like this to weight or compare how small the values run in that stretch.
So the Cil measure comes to 2.16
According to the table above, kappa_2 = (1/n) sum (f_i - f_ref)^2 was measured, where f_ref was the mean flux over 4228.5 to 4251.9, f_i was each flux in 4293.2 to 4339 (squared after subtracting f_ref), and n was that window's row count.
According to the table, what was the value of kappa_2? 0.297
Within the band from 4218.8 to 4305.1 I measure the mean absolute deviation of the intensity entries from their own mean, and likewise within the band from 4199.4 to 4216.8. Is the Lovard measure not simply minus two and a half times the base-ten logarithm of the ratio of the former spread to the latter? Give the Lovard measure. -0.14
